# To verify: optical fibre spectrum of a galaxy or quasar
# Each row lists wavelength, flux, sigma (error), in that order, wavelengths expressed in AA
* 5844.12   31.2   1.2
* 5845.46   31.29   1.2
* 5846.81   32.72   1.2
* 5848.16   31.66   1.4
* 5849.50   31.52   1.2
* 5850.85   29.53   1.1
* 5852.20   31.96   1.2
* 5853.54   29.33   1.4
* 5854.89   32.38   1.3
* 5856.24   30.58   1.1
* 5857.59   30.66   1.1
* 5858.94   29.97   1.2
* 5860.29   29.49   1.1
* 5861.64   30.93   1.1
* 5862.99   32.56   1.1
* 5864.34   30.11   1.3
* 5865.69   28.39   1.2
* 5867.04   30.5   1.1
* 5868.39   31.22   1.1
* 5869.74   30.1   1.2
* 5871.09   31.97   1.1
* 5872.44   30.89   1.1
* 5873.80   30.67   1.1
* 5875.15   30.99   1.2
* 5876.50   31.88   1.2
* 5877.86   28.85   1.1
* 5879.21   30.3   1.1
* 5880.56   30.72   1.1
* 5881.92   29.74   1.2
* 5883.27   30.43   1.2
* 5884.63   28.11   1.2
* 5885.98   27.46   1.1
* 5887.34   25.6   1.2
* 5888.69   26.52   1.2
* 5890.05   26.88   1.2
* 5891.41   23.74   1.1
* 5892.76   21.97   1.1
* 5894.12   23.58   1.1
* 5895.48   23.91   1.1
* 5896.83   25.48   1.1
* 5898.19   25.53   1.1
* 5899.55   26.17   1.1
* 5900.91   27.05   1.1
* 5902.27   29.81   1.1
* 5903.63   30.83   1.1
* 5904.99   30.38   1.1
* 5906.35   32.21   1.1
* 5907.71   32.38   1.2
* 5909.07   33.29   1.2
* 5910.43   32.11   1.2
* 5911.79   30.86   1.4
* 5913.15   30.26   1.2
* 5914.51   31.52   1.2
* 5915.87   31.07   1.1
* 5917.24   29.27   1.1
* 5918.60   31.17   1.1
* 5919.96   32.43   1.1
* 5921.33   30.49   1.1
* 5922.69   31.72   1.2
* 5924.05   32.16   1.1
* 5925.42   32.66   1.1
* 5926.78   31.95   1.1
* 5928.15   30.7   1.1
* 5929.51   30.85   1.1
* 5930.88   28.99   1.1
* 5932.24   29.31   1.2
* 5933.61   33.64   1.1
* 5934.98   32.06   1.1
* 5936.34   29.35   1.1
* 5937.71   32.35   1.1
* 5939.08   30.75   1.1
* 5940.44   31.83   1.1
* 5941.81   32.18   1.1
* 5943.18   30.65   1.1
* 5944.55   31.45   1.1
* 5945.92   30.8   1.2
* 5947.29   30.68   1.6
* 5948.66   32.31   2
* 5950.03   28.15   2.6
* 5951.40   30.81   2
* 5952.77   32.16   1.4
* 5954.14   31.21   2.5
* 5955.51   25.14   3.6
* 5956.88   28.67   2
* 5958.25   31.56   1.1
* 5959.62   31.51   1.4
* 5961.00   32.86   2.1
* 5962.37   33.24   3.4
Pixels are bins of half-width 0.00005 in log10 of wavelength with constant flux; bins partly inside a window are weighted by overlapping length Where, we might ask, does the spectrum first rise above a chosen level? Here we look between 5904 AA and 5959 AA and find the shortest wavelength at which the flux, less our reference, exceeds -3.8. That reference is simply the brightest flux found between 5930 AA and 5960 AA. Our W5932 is 5904.99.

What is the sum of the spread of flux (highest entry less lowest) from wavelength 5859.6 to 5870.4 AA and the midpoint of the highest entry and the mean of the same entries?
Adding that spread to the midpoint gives 35.7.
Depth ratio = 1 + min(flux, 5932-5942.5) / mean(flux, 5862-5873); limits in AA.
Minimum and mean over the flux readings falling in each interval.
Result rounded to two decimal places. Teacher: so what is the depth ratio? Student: 1.95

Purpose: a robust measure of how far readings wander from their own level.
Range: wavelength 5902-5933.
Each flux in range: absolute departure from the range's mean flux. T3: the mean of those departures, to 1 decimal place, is 1.0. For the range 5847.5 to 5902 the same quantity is 2.3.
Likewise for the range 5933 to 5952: 1.0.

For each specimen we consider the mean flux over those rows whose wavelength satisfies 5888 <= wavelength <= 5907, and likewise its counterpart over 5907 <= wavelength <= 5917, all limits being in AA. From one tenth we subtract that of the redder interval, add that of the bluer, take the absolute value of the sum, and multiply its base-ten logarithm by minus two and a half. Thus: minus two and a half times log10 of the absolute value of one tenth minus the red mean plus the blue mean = -1.7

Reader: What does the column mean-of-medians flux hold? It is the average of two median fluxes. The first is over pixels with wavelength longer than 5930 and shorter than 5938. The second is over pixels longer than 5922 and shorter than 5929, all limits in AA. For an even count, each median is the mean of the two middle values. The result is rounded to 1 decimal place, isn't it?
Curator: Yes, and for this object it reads 31.3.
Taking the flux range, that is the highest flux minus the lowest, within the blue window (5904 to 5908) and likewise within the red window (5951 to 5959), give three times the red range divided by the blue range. 10.5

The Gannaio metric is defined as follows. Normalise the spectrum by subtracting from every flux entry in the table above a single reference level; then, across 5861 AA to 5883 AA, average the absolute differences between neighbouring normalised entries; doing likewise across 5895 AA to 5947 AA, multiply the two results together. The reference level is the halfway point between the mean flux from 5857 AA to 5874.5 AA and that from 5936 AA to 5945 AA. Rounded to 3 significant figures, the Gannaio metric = 1.66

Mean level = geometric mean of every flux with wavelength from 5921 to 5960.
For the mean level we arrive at 30.9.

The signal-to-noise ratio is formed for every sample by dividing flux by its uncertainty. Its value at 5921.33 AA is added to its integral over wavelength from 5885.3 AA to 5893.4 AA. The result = 207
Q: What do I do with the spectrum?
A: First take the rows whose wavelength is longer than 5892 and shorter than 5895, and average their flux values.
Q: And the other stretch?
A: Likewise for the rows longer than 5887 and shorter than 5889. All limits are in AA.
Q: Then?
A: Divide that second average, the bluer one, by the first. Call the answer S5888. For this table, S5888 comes 1.14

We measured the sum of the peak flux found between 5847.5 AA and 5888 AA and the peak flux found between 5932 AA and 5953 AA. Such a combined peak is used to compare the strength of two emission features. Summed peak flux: 66.2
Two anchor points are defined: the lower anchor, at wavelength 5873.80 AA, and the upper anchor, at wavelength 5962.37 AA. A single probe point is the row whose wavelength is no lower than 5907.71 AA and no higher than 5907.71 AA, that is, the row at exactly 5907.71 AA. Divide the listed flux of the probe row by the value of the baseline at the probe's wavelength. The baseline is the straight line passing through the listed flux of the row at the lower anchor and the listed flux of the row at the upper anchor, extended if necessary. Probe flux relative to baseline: 1.02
